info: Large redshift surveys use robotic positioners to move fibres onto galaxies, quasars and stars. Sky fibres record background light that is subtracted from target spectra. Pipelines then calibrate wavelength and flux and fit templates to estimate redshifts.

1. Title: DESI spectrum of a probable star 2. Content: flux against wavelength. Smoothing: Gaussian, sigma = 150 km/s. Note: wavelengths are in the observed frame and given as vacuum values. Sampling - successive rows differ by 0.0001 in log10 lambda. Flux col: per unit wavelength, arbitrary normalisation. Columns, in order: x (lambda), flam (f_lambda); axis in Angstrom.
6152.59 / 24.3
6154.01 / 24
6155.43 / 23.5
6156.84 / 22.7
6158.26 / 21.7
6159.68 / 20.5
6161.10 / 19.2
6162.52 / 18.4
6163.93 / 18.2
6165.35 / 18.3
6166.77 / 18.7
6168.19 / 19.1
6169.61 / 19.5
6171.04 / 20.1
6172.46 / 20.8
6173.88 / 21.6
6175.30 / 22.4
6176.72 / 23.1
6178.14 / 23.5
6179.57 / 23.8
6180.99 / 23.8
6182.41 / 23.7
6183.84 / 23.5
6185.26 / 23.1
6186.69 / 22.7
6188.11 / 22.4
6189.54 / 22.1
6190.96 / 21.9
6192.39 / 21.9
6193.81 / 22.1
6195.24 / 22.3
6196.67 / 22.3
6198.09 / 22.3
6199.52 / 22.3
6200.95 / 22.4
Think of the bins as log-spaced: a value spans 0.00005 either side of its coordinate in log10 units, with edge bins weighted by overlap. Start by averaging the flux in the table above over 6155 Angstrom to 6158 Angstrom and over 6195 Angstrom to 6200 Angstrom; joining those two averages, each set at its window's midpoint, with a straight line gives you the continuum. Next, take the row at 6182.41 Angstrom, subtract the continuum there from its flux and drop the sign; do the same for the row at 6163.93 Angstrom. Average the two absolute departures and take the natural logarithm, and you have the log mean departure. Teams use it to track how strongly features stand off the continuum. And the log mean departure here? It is 1.1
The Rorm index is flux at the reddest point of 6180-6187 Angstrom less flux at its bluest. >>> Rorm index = -1.1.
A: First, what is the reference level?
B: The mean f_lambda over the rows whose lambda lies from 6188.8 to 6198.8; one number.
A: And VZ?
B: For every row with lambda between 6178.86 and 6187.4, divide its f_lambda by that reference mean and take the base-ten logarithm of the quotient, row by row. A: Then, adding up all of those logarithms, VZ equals 0.15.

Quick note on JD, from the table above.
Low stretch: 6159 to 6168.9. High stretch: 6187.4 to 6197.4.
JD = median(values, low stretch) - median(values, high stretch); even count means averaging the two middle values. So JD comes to -3.4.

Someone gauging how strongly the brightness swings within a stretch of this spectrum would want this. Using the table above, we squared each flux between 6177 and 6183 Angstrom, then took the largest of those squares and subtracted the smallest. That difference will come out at 14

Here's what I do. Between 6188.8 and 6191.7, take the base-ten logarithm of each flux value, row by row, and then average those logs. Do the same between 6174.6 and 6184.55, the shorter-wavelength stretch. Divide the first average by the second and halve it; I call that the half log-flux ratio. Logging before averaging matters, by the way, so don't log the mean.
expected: 0.490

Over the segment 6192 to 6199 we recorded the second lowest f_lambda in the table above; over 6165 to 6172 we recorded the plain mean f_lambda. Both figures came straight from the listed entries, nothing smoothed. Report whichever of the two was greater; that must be 22.1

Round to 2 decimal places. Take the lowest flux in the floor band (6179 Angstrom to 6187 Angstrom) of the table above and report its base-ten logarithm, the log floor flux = 1.36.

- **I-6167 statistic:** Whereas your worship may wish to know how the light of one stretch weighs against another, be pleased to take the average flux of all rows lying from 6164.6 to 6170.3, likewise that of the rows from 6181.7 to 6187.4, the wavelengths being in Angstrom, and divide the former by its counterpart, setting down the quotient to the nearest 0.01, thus 0.81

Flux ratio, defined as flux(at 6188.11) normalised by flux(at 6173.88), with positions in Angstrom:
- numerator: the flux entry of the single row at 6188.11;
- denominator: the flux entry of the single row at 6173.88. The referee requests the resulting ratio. 1.04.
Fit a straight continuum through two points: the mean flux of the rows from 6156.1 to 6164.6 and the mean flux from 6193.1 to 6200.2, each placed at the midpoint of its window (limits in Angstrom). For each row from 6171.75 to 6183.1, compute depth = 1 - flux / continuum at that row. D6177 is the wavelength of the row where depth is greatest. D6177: 6172.46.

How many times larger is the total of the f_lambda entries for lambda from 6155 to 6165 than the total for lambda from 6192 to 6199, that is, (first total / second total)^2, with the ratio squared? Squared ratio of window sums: 1.7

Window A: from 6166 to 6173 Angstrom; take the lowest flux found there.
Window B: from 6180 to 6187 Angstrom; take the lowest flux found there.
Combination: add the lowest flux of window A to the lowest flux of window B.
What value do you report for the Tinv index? 41.4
